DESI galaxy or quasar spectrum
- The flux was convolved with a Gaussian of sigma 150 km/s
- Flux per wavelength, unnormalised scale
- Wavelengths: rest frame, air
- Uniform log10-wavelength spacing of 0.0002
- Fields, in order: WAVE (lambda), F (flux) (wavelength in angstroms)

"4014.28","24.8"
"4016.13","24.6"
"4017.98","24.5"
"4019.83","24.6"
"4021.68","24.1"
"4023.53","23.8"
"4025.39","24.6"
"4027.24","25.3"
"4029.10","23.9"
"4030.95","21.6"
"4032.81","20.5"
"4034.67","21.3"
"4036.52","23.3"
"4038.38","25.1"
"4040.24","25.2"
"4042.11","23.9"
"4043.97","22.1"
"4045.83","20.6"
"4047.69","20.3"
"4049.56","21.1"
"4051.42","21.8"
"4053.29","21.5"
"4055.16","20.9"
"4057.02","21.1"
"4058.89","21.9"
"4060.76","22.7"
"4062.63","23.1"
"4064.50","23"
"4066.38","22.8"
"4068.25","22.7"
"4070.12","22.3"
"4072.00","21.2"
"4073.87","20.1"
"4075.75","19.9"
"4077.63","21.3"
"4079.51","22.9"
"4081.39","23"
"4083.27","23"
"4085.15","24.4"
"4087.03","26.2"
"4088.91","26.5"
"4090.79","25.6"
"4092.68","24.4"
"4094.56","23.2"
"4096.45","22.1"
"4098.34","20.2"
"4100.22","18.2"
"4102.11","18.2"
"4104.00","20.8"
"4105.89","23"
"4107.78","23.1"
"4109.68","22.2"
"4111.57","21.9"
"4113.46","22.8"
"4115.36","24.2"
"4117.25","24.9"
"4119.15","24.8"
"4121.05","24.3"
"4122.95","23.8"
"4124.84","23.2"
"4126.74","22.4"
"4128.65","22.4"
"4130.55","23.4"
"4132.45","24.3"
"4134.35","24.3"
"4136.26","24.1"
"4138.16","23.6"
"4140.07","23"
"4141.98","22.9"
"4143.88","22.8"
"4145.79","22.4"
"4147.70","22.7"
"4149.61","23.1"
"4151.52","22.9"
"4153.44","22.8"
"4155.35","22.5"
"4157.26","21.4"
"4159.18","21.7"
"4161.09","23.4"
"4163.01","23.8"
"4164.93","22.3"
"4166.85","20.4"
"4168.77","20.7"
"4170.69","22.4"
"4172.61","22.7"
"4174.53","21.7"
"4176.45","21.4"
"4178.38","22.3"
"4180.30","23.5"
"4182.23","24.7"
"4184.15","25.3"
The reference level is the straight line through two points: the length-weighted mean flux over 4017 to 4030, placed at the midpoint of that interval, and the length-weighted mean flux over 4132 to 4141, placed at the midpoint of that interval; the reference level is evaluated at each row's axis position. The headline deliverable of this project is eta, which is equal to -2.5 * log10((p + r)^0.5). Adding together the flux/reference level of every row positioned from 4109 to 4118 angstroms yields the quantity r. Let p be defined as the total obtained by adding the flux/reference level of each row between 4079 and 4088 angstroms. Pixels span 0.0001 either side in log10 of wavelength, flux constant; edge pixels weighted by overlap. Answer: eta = -1.24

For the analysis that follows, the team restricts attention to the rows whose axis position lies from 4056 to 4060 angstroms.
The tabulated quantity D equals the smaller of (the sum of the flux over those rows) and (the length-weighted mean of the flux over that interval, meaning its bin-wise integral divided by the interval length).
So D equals 21.6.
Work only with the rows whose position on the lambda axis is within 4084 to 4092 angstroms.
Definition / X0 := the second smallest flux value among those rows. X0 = 25.6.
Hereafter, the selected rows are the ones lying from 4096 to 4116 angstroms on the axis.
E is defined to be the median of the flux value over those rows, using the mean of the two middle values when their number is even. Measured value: 22.1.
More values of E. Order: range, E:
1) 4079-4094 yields 24.4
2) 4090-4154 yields 23.0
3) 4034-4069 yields 22.1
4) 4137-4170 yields 22.8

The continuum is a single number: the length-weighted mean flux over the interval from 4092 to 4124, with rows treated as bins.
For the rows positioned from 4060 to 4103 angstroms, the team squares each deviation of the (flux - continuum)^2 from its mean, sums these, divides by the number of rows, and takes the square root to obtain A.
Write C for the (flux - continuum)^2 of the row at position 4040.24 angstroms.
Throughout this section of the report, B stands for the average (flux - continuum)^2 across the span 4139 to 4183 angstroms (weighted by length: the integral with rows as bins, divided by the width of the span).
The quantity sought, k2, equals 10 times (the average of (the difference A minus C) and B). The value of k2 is -2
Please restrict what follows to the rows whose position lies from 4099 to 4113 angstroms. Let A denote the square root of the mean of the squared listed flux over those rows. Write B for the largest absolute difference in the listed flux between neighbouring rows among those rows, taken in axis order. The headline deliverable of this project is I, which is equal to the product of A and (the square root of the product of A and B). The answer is 157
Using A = 21.1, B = 2.6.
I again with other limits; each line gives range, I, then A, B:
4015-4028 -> 108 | 24.5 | 0.8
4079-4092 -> 163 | 24.6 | 1.8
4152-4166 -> 140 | 22.6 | 1.7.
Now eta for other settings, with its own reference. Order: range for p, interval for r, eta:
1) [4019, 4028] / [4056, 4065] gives -1.23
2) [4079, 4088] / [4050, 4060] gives -1.22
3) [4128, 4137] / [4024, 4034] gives -1.23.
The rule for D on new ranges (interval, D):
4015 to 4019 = 24.6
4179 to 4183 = 23.9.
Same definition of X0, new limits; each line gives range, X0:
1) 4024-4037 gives 21.3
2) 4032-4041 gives 21.3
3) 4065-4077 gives 20.1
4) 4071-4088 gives 20.1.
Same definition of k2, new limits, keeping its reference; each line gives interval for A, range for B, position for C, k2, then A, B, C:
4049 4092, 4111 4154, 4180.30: 24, 4.5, 1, 1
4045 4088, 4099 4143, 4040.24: -6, 3.1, 3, 7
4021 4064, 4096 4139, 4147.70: 28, 2.3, 3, 0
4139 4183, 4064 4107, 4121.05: 14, 1.4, 5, 3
